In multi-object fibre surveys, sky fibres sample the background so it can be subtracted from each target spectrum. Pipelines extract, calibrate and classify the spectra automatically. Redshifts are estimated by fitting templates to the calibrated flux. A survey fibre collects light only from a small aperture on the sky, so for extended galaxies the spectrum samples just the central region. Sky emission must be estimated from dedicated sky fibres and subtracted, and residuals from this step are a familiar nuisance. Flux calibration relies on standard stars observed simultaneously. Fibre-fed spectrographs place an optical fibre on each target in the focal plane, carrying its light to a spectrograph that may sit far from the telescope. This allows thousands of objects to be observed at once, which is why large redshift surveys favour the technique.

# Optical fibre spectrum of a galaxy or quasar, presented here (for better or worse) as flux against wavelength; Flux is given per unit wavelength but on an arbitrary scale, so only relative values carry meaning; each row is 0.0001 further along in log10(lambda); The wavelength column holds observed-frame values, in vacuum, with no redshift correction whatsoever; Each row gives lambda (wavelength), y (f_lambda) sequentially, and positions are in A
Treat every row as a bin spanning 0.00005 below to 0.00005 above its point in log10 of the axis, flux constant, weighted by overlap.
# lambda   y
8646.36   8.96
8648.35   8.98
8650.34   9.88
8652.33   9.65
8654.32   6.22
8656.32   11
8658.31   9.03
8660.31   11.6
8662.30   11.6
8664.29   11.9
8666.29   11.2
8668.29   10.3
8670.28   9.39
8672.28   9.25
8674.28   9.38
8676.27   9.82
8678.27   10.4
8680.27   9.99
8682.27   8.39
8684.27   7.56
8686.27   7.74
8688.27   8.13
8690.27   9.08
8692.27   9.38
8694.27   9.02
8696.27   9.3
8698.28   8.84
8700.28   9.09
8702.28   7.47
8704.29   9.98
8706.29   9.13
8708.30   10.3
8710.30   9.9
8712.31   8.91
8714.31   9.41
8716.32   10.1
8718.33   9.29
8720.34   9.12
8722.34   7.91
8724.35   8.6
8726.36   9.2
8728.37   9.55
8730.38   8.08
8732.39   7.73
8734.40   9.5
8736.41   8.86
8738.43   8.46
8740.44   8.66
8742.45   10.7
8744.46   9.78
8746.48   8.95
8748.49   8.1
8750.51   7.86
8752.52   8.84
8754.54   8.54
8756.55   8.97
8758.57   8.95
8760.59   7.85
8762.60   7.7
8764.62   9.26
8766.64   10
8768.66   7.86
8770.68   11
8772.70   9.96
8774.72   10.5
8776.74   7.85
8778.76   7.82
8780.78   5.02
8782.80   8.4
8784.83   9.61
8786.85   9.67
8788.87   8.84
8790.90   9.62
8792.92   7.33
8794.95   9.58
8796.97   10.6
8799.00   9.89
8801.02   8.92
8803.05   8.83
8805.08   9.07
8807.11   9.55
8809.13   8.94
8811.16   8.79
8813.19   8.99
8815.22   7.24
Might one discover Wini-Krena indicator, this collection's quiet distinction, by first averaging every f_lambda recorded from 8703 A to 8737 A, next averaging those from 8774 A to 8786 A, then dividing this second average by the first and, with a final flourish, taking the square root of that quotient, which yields 0.95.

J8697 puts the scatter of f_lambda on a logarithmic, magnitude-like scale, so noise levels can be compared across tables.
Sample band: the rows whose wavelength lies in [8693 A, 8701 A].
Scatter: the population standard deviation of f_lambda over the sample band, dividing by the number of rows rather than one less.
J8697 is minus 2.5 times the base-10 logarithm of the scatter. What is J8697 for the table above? 2.0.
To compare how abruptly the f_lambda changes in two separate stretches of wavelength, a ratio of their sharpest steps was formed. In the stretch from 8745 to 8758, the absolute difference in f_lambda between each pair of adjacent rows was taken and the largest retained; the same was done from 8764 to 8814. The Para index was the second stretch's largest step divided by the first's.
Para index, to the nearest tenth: 3.4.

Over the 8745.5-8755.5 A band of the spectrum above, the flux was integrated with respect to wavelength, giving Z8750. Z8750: 85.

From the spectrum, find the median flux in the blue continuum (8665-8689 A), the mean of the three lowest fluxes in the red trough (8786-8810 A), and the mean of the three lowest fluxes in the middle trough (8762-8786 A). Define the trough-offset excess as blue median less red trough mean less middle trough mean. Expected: -5.8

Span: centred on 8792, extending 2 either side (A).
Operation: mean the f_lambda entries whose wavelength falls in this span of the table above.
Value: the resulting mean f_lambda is 8.5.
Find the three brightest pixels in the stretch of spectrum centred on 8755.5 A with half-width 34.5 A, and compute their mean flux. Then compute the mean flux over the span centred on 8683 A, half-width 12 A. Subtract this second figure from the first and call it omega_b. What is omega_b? 1.7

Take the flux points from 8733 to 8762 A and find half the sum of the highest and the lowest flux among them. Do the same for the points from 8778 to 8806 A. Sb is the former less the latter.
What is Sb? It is 1.5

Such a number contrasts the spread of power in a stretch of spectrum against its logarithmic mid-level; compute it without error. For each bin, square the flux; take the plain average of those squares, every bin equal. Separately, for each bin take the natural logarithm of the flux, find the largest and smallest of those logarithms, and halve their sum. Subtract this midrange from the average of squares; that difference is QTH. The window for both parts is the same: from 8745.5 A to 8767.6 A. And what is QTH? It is 72.9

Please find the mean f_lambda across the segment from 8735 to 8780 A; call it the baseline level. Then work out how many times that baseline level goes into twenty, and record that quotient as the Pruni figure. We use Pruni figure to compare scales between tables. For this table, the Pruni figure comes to 2.24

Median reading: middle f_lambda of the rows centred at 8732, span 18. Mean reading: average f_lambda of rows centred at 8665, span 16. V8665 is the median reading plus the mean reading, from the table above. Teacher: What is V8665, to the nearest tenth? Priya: 19.2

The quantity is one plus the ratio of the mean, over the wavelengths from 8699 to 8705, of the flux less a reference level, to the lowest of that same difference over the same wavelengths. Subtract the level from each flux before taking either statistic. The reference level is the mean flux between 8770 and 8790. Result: 1.0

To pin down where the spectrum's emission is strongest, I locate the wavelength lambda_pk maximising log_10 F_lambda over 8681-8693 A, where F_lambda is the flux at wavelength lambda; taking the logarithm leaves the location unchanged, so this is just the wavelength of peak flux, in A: 8692.27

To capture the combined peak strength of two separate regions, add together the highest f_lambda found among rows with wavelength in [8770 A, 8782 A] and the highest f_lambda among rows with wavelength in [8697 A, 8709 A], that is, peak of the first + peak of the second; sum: 21.3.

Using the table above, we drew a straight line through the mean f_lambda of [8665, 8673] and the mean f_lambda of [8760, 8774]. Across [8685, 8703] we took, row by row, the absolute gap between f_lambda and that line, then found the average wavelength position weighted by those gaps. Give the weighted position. 8693.8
